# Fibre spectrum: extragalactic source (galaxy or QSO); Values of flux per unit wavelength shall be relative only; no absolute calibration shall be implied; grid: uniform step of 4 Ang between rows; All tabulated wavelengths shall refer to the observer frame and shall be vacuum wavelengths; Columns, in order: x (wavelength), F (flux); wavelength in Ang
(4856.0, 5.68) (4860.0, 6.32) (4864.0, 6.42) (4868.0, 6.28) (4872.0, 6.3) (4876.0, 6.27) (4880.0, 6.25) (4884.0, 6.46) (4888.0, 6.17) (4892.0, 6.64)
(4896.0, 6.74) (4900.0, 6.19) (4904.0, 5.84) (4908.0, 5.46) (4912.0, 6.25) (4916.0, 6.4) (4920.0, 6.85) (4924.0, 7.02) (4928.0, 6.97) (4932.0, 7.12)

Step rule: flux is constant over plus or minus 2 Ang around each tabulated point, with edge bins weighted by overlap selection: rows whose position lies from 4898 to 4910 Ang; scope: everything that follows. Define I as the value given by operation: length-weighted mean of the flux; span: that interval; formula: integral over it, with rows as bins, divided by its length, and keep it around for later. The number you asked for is 5.8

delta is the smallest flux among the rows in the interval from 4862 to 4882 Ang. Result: 6.25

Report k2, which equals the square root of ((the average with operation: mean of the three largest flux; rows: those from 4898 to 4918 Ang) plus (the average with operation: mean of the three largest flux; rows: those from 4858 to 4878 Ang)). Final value 3.55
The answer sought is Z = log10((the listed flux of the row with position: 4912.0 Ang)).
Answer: 0.796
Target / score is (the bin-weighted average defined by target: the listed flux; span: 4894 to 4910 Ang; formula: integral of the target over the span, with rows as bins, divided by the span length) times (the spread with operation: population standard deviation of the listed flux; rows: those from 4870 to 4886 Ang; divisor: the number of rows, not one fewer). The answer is 0.5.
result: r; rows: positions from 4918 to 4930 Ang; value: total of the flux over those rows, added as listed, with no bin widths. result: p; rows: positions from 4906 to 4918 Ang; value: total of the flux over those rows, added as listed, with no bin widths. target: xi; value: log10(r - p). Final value 0.4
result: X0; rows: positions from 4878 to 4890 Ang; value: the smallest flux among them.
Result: 6.17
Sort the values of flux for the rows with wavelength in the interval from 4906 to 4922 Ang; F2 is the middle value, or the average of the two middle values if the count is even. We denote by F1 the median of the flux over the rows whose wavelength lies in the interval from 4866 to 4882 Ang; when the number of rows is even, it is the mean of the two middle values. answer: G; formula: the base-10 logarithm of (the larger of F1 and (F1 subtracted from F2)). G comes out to 0.798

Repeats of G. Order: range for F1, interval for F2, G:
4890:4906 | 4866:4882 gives 0.807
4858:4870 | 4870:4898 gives 0.801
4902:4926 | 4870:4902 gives 0.801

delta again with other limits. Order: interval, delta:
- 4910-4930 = 6.25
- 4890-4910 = 5.46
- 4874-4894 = 6.17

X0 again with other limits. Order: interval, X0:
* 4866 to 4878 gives 6.27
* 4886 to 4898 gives 6.17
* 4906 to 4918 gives 5.46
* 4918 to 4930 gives 6.85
